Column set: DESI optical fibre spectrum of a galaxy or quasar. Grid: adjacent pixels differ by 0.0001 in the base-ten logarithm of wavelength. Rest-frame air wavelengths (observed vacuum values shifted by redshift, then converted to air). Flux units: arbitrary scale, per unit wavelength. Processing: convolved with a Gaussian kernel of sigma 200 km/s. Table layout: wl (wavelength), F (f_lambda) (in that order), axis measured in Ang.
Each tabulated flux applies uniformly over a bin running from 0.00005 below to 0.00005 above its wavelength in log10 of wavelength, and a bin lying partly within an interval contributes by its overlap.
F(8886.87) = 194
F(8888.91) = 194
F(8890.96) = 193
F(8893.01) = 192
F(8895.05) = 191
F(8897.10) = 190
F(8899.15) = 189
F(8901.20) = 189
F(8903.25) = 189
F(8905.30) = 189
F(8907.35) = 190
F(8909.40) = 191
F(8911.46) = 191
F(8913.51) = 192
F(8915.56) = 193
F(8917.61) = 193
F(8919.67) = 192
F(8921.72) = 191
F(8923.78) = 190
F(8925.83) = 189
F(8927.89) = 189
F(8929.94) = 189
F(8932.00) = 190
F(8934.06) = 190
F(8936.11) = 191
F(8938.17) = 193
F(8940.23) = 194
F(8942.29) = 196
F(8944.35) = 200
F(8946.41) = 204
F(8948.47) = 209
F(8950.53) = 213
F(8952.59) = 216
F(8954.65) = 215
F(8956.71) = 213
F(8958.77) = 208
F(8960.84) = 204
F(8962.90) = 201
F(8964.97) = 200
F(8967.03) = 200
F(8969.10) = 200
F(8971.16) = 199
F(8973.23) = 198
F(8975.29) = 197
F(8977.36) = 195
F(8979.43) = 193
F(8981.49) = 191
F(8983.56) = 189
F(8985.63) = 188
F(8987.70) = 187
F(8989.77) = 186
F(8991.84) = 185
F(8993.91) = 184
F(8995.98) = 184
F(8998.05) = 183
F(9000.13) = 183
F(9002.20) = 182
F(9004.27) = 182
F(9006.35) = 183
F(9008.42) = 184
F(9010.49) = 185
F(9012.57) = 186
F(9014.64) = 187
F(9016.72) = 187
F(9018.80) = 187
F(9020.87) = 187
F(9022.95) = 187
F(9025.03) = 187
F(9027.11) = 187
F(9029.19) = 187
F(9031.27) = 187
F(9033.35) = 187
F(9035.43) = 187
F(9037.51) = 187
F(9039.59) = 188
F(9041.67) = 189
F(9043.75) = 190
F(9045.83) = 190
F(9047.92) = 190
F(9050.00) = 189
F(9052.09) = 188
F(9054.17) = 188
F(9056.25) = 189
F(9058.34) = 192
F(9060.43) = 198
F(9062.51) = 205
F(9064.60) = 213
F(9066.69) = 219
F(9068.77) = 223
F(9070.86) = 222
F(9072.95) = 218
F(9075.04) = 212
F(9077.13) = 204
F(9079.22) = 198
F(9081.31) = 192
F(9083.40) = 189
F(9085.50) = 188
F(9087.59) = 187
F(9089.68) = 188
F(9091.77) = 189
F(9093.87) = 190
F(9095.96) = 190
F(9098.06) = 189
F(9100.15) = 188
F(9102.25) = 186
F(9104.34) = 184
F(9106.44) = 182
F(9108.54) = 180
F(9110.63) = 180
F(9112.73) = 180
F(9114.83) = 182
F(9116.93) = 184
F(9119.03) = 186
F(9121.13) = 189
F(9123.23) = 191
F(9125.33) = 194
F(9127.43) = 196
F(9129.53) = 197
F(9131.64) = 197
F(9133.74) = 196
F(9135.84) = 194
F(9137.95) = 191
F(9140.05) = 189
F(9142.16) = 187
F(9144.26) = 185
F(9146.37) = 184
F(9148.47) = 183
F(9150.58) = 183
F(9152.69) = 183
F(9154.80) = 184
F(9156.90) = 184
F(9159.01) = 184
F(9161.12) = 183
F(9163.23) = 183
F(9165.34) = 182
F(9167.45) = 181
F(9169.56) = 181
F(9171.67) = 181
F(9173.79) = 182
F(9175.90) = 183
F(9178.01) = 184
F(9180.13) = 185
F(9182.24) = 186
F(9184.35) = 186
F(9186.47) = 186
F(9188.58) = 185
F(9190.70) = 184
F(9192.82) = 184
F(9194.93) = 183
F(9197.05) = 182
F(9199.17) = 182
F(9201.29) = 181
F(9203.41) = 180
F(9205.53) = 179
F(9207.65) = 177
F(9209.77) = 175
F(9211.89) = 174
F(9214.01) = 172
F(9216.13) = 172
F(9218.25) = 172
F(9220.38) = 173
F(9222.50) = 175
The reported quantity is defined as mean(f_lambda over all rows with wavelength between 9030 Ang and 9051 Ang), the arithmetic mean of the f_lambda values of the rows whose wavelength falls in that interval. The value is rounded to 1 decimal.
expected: 188.4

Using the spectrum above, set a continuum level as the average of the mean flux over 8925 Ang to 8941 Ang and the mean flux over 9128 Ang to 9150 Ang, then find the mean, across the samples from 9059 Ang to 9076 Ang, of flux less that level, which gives 23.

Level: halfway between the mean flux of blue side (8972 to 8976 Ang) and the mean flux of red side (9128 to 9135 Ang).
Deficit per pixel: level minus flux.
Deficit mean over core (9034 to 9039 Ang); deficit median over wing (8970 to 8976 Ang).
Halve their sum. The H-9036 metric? 4.6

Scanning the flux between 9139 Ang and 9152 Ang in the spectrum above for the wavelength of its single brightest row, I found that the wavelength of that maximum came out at 9140.05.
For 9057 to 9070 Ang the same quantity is 9068.77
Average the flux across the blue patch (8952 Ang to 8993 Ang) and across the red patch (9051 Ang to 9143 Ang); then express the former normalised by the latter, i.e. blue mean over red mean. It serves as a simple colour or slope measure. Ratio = 1.02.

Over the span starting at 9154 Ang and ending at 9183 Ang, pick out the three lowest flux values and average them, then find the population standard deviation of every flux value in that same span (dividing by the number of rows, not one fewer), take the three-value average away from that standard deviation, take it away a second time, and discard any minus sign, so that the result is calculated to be 361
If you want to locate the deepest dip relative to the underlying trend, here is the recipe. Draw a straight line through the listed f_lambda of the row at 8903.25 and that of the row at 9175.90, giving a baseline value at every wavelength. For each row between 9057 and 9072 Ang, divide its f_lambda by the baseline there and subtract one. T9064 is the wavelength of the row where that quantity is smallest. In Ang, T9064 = 9058.34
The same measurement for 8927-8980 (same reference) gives 8927.89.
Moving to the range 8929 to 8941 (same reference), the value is 8929.94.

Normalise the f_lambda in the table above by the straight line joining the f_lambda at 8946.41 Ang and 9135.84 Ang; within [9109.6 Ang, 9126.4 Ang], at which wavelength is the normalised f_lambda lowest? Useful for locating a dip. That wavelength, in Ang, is 9110.63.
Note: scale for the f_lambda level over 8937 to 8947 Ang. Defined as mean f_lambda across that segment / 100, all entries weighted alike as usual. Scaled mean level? 1.97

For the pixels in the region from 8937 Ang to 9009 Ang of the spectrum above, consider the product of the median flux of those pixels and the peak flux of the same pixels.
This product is 42120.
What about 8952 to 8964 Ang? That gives 45468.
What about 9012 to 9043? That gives 35343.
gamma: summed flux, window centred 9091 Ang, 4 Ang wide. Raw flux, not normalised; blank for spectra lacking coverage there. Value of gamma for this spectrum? 377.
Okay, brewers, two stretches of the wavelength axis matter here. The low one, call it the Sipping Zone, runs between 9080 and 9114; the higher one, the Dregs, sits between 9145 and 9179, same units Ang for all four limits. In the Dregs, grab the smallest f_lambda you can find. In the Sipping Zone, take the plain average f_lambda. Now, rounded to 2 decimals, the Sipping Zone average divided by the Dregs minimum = 1.03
